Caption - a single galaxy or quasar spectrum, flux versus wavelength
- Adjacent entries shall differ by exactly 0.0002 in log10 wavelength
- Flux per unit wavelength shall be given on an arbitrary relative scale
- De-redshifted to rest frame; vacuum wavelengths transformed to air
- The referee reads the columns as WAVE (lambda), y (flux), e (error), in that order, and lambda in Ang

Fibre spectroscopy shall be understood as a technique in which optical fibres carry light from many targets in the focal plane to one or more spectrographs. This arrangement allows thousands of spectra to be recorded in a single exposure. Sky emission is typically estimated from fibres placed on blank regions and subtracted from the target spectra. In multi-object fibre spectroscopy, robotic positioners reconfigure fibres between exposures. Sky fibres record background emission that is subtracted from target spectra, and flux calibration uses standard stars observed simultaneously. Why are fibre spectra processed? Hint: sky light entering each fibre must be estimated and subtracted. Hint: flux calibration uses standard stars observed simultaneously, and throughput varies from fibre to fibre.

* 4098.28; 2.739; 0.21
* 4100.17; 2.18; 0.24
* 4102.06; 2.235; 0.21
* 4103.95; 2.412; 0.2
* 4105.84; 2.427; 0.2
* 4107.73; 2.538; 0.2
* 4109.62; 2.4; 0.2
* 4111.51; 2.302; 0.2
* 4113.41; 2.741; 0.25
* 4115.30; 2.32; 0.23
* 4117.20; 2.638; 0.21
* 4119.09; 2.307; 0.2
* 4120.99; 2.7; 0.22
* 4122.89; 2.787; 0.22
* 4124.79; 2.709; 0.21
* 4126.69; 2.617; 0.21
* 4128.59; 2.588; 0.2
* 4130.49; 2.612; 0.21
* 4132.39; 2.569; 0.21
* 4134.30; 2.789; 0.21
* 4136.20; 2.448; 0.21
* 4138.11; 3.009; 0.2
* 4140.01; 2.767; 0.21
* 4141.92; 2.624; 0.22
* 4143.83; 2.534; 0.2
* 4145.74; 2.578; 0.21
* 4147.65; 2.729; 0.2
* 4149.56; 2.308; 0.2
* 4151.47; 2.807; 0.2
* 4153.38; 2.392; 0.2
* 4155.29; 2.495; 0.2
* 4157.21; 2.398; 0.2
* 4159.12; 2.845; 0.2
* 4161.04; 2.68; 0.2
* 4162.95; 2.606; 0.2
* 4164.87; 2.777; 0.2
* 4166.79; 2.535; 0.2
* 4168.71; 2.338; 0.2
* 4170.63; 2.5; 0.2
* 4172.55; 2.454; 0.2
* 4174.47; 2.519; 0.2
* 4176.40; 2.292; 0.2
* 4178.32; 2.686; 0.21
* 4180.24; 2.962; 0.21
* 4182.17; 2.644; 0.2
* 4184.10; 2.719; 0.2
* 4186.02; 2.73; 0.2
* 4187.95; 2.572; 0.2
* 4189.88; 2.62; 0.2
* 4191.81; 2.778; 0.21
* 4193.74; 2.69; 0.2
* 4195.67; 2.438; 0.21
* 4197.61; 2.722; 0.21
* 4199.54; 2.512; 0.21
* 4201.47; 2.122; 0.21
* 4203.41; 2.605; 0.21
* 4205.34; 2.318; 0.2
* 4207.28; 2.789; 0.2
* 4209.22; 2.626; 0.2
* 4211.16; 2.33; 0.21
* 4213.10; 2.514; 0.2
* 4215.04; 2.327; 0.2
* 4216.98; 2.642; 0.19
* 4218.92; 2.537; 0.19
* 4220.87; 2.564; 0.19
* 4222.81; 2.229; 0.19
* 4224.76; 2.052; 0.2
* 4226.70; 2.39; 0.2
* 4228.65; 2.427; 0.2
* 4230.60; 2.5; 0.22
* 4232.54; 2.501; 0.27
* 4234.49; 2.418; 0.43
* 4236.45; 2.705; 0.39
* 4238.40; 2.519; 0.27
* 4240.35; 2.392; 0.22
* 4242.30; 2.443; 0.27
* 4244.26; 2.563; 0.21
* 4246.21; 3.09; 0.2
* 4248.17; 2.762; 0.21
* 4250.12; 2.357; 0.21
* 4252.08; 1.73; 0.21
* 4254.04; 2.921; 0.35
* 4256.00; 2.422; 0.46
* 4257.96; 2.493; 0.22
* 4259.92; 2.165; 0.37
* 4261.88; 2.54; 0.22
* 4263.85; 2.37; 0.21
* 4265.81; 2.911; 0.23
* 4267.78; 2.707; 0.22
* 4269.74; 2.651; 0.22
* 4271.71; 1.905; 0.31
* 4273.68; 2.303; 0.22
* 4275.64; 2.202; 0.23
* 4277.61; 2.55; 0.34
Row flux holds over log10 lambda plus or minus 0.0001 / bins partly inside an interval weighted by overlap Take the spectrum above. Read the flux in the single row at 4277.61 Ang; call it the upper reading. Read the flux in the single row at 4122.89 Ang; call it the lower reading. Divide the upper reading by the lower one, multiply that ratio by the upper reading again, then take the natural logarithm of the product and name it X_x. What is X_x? 0.85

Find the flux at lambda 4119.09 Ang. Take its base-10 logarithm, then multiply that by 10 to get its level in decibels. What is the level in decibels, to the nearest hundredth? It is 3.63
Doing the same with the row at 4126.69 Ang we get 4.18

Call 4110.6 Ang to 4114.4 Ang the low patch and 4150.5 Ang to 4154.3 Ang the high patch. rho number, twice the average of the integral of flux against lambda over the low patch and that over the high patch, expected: 19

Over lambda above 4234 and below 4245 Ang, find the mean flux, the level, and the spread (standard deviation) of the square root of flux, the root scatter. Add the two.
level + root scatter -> 2.54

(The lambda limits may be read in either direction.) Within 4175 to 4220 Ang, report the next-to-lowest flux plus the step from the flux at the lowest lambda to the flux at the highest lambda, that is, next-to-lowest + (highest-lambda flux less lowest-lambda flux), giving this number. 2.54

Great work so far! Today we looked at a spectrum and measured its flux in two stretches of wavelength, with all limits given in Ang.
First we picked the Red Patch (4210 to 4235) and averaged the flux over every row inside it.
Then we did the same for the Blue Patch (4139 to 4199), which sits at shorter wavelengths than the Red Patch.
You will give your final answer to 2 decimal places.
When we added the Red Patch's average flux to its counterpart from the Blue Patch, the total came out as 5.02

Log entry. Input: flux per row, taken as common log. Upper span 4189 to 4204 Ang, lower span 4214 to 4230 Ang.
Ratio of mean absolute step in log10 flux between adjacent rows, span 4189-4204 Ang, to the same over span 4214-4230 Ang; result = 1.3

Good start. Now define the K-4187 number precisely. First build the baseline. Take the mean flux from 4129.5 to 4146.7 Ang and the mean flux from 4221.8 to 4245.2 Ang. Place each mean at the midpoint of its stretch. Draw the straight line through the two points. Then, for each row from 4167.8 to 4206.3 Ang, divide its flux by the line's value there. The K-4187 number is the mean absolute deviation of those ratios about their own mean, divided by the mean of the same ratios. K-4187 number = 0.0625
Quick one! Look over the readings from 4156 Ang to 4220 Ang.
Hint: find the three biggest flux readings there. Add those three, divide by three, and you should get 2.87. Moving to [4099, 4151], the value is 2.86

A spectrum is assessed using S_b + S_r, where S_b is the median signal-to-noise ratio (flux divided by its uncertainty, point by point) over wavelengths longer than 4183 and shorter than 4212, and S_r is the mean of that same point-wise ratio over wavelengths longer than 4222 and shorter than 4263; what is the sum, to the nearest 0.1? 23.0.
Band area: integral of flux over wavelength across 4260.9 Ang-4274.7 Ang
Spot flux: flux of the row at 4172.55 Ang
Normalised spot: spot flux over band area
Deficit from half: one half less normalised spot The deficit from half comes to 0.428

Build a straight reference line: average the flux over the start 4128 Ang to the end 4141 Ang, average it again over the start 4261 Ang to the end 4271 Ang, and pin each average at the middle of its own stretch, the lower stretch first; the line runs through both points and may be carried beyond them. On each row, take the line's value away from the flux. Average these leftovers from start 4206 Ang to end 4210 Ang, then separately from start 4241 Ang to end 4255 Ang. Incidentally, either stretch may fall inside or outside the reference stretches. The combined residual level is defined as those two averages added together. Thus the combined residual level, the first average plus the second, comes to -0.04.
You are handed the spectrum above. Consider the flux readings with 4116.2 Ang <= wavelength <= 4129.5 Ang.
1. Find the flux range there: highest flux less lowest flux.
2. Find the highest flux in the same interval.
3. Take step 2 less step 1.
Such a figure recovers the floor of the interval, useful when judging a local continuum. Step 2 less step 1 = 2.31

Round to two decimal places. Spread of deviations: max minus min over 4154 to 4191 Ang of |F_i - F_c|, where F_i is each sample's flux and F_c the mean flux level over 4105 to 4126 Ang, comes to 0.43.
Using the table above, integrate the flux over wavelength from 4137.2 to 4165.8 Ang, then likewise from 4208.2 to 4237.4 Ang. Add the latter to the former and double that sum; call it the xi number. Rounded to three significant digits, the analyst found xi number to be 294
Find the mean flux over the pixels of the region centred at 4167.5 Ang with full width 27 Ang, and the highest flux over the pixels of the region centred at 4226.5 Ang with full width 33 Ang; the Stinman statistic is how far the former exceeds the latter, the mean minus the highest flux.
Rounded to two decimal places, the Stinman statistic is -0.13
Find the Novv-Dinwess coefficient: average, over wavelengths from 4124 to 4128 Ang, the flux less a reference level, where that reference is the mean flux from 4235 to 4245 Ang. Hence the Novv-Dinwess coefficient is 0.14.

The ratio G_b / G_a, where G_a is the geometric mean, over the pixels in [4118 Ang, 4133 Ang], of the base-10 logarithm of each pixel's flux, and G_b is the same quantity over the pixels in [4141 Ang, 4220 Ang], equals 0.98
